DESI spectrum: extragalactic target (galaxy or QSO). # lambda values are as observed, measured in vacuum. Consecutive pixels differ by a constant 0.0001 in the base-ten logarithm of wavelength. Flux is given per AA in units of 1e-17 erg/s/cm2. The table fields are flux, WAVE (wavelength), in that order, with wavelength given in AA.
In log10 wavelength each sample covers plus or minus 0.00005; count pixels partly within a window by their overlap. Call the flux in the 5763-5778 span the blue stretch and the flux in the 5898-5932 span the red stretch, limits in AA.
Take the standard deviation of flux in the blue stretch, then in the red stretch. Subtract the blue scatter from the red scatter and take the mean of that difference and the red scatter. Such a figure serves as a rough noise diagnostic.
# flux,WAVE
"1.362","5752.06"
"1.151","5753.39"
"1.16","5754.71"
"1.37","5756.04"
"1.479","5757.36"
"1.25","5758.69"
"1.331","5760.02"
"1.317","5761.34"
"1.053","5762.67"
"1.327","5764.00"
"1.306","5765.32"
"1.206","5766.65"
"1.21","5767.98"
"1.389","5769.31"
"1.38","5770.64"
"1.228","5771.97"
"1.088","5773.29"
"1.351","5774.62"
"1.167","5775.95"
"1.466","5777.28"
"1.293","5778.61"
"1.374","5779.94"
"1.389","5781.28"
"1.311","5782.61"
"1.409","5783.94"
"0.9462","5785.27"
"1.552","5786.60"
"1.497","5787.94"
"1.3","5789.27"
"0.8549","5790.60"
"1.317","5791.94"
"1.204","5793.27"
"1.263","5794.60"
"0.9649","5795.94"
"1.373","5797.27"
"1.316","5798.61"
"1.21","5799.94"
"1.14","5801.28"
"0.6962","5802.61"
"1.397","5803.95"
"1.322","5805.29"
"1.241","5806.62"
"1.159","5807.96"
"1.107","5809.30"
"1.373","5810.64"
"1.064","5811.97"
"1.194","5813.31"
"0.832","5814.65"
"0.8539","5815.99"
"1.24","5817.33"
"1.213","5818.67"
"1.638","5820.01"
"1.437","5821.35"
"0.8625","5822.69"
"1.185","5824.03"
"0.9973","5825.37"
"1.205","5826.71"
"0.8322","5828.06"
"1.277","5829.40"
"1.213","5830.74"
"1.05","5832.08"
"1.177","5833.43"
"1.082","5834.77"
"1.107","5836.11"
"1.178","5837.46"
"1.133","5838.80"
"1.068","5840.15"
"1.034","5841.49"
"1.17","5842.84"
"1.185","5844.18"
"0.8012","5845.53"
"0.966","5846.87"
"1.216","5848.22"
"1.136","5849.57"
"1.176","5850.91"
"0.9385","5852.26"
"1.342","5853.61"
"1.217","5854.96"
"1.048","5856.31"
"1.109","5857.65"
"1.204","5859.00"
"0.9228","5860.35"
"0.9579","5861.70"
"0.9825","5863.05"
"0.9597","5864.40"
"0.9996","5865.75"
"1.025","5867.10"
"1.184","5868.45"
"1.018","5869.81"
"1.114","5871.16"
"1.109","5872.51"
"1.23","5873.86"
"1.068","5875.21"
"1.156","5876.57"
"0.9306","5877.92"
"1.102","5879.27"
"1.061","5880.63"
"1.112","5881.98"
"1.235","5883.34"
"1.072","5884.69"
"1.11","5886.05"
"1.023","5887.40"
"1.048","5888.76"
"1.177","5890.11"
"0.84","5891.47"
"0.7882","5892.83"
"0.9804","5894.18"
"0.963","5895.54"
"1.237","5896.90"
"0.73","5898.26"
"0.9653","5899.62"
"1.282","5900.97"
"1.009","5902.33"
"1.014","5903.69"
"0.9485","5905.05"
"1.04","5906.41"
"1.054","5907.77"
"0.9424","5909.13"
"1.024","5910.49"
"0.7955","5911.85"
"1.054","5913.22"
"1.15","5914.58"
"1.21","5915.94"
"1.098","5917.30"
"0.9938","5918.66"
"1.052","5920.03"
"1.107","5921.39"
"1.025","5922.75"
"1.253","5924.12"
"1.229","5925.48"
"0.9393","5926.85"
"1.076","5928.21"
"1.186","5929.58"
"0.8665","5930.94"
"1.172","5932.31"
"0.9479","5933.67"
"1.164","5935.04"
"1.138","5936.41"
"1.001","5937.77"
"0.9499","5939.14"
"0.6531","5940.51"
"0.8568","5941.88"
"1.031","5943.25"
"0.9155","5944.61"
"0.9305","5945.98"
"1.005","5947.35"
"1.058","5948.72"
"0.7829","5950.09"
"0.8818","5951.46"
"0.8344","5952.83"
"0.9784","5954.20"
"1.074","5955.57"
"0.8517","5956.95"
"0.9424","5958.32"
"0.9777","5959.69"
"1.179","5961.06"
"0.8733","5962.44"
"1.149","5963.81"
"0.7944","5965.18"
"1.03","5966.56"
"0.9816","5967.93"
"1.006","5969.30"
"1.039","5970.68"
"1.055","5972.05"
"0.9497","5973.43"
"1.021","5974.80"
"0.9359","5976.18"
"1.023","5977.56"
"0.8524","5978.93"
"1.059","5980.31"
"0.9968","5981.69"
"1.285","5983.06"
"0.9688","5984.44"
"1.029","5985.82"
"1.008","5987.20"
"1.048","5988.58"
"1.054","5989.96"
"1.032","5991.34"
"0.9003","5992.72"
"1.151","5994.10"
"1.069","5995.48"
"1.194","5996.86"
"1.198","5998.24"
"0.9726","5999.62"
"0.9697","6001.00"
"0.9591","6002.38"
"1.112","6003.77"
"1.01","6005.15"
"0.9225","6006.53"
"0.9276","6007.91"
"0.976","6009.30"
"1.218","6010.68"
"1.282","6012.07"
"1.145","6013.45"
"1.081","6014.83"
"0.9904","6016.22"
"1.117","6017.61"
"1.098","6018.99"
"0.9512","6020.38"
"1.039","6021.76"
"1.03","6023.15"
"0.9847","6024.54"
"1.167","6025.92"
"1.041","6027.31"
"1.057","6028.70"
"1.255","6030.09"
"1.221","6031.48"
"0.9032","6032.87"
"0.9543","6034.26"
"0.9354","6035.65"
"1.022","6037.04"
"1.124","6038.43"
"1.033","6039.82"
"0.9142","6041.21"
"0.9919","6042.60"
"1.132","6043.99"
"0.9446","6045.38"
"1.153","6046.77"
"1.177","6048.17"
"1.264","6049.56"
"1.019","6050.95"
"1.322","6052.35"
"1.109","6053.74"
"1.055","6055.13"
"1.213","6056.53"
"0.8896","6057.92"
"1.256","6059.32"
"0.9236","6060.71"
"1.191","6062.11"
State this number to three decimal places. 0.078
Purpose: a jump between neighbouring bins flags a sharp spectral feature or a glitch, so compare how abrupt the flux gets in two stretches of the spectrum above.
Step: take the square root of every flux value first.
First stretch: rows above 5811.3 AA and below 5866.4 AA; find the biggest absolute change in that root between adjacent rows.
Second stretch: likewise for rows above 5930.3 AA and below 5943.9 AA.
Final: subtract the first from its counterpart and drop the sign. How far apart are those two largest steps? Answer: 0.10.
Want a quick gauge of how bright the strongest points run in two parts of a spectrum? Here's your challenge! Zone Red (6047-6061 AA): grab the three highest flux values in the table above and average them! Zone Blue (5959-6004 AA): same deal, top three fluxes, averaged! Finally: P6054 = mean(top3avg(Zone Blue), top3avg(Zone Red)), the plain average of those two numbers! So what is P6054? 1.25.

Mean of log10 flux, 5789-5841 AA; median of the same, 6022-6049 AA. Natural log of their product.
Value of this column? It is -7.1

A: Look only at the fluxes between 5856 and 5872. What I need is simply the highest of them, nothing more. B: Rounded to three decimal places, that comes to 1.204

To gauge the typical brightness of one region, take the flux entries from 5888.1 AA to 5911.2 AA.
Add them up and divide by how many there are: 1.00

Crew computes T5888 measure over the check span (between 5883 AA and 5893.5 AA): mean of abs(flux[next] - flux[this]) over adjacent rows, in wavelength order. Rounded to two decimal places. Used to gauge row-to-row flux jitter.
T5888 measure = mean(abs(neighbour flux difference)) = 0.12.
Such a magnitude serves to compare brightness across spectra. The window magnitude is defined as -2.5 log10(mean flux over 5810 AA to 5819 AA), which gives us -0.11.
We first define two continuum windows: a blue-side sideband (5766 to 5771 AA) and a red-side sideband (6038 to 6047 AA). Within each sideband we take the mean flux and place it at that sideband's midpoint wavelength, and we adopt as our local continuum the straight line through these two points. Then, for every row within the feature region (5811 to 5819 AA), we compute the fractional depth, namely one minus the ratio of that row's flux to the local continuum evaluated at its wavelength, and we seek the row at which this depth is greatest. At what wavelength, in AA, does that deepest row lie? 5814.65 AA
